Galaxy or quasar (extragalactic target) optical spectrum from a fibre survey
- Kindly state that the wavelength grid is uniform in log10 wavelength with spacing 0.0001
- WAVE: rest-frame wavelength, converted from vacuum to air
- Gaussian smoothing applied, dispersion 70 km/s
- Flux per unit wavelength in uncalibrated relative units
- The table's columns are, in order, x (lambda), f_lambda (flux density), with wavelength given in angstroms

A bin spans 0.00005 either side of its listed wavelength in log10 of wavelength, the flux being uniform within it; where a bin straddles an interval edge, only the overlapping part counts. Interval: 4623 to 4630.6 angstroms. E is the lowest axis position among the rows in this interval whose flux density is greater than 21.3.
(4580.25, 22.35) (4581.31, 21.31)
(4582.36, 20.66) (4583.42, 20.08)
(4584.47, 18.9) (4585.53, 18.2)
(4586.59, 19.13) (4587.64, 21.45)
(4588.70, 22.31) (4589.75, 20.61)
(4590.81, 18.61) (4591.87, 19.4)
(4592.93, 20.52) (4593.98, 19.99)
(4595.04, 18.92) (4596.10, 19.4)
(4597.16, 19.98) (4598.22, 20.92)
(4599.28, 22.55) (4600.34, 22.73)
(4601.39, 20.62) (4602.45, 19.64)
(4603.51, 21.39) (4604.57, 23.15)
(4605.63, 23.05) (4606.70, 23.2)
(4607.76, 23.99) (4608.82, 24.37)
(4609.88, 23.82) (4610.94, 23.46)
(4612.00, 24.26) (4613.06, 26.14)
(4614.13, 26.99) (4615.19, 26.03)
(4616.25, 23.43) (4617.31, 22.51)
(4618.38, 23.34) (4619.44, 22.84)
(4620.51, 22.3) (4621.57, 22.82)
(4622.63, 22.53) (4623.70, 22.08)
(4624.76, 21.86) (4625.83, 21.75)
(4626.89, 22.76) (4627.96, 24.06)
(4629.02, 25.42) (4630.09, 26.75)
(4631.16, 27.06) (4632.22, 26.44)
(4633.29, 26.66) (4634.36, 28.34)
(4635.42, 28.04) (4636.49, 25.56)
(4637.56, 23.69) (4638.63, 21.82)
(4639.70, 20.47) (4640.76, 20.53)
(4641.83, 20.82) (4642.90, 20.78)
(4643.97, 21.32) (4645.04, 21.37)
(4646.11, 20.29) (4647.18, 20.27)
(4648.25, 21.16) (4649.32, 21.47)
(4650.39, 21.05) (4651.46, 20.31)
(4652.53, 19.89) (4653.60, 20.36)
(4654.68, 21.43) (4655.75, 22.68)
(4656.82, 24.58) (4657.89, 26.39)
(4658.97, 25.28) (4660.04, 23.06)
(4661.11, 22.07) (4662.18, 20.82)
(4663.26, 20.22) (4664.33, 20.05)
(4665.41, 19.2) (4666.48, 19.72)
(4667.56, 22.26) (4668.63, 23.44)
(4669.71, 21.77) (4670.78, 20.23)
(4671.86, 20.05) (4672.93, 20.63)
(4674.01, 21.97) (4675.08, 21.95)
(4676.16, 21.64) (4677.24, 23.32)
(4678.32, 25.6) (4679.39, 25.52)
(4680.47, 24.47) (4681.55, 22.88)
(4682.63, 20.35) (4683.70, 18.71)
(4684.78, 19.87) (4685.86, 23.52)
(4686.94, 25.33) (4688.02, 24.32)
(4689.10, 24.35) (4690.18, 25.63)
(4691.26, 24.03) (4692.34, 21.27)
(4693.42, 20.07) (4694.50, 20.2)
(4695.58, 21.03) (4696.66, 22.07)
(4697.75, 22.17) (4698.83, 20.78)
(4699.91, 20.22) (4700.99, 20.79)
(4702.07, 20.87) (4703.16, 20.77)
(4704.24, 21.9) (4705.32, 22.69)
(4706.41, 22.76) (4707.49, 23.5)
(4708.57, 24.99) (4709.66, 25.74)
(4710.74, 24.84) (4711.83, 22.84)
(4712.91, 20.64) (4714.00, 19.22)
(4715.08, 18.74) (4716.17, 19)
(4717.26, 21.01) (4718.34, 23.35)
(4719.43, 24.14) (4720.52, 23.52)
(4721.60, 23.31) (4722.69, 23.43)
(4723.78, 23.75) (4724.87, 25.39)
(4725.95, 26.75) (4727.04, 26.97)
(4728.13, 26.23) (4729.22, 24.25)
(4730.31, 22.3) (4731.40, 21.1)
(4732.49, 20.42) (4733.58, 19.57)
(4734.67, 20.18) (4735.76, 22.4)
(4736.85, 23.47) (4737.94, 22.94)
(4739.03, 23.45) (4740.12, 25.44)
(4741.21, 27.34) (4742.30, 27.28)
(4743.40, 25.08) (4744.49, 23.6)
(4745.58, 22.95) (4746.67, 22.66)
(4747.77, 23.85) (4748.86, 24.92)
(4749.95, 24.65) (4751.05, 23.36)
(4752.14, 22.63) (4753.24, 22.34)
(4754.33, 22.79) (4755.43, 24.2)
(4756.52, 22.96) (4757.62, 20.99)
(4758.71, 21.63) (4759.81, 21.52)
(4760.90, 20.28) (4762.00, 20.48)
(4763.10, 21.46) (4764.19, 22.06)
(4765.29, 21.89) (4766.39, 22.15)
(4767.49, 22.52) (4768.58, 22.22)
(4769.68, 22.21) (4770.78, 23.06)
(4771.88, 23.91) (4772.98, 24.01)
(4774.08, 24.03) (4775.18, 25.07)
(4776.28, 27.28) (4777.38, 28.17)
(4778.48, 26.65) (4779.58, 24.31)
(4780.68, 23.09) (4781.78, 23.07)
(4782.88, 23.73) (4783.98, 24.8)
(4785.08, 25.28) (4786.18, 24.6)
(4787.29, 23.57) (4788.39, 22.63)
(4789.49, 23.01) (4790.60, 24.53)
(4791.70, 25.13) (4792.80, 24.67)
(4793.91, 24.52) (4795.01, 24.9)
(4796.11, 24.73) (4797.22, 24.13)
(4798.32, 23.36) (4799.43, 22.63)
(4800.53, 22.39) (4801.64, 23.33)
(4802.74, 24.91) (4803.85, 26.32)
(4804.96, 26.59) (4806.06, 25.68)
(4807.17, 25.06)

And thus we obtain 4623.70 angstroms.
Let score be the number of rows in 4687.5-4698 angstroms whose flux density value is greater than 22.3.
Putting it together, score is 4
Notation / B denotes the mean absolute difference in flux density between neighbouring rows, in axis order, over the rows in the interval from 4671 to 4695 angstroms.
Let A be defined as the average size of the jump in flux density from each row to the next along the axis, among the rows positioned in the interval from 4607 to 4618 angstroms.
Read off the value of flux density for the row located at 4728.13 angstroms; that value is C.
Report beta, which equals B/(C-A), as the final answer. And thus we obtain 0.052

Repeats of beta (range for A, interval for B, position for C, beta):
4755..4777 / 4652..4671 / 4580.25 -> 0.057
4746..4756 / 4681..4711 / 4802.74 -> 0.045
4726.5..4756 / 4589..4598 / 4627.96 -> 0.041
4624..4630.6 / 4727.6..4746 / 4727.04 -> 0.048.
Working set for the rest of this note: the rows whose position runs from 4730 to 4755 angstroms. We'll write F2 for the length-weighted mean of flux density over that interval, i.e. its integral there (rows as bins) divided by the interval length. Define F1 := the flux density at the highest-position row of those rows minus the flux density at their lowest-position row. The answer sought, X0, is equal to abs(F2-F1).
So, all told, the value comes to 22.8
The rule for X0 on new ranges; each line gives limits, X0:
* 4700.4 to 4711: 18.8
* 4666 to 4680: 16.4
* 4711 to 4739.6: 22.0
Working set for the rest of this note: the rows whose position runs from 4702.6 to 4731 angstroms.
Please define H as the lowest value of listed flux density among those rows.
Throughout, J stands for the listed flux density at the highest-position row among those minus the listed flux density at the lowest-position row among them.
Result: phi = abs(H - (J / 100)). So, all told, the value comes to 18.7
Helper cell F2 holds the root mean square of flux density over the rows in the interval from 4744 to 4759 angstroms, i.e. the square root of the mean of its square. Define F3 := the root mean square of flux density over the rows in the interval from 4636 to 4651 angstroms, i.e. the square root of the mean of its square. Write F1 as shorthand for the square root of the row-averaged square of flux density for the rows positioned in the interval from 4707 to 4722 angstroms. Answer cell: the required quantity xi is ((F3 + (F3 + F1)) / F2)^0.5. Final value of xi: 1.68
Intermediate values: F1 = 22.6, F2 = 23.1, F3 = 21.5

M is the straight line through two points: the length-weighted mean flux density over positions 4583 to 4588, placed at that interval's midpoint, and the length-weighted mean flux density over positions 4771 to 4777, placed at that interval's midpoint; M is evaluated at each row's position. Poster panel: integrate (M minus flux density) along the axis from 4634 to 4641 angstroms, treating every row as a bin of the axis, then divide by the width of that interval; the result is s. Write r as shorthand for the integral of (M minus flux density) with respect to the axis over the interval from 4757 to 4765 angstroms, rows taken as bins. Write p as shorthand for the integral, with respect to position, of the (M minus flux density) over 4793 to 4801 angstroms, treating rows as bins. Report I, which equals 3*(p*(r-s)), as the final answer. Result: 1133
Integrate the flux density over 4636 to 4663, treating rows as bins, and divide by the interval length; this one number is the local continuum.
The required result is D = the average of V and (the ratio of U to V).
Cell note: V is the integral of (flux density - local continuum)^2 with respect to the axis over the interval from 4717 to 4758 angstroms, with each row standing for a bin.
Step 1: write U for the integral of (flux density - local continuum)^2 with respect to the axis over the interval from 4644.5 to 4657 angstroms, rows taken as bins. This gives 132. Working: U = 23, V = 264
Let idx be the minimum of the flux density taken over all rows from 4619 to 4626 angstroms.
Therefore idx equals 21.75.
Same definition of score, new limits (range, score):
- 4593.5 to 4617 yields 14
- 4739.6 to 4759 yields 16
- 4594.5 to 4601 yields 2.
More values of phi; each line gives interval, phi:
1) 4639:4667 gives 19.2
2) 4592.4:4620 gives 18.9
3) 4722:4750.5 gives 19.6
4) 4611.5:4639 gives 21.8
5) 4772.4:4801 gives 22.4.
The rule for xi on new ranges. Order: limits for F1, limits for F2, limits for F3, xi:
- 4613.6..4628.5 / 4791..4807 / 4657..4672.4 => 1.65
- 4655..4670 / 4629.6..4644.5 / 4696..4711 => 1.66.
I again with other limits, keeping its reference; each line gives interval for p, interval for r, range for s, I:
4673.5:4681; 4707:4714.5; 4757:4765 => 123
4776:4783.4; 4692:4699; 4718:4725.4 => -29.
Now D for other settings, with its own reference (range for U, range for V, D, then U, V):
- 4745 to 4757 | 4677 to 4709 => 68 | 36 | 136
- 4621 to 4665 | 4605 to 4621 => 51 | 301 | 100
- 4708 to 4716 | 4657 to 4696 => 92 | 60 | 184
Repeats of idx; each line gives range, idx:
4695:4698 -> 21.03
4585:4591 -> 18.2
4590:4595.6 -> 18.61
